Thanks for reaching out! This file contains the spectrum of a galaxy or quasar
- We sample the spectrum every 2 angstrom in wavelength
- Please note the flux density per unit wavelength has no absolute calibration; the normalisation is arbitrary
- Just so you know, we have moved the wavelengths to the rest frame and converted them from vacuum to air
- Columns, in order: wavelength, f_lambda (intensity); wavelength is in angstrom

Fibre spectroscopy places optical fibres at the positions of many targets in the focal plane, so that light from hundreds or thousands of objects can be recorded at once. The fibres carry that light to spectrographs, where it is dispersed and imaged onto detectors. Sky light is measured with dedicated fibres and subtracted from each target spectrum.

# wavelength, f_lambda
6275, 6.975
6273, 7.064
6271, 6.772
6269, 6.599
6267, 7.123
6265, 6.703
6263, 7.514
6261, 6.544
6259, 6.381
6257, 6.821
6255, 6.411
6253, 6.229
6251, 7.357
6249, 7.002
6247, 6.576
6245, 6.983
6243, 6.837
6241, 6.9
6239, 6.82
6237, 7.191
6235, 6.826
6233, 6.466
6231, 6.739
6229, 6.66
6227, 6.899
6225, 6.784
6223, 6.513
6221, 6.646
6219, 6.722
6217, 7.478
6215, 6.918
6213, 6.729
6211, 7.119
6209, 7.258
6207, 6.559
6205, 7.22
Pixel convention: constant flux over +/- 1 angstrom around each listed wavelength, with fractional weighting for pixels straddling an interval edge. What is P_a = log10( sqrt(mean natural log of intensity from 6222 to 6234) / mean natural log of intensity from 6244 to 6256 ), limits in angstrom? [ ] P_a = -0.142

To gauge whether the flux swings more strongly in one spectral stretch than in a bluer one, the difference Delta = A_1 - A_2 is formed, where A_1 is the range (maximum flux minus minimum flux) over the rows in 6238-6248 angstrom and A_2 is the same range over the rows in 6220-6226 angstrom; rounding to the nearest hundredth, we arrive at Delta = 0.14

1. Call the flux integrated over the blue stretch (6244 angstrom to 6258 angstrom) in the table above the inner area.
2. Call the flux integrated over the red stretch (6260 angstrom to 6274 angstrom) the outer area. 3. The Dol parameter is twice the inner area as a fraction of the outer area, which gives 1.96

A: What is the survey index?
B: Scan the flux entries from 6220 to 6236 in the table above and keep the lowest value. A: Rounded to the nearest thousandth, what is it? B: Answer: 6.466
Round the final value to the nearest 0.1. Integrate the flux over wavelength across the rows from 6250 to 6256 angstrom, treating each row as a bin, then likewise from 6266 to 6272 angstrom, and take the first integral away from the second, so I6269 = 1.0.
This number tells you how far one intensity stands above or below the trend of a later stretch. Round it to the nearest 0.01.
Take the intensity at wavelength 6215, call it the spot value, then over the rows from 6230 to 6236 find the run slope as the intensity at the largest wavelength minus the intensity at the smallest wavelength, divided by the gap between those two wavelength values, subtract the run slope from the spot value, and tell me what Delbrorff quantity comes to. 6.90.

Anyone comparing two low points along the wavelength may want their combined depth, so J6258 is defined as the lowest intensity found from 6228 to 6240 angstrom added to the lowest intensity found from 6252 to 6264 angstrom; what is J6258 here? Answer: 12.7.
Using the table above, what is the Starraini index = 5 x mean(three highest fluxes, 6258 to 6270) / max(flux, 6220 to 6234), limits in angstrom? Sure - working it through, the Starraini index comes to 5.16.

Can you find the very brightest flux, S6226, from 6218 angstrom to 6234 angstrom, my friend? 6.899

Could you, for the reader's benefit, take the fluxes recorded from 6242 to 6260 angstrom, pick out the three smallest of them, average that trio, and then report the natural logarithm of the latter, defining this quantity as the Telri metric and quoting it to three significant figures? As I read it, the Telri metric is 1.85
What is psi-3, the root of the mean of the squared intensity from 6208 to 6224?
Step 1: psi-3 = 6.93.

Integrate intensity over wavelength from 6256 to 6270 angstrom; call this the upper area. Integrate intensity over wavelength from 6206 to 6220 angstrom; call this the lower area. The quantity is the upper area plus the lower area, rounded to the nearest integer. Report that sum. 193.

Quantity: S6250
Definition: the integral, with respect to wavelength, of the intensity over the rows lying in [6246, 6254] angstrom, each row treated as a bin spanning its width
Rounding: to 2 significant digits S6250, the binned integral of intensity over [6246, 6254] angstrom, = 54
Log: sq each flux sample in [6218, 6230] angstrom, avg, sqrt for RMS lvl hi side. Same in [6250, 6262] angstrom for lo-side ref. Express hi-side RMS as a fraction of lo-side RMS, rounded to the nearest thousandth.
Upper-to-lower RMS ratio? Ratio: 1.011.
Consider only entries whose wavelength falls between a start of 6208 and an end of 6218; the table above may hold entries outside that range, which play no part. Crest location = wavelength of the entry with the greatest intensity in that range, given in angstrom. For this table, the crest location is 6217 angstrom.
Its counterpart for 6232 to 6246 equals 6237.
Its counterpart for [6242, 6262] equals 6251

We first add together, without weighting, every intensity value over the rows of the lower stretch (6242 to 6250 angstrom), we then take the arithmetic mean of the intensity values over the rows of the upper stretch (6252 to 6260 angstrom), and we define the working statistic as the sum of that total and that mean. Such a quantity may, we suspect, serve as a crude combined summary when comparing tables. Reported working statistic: 33.9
